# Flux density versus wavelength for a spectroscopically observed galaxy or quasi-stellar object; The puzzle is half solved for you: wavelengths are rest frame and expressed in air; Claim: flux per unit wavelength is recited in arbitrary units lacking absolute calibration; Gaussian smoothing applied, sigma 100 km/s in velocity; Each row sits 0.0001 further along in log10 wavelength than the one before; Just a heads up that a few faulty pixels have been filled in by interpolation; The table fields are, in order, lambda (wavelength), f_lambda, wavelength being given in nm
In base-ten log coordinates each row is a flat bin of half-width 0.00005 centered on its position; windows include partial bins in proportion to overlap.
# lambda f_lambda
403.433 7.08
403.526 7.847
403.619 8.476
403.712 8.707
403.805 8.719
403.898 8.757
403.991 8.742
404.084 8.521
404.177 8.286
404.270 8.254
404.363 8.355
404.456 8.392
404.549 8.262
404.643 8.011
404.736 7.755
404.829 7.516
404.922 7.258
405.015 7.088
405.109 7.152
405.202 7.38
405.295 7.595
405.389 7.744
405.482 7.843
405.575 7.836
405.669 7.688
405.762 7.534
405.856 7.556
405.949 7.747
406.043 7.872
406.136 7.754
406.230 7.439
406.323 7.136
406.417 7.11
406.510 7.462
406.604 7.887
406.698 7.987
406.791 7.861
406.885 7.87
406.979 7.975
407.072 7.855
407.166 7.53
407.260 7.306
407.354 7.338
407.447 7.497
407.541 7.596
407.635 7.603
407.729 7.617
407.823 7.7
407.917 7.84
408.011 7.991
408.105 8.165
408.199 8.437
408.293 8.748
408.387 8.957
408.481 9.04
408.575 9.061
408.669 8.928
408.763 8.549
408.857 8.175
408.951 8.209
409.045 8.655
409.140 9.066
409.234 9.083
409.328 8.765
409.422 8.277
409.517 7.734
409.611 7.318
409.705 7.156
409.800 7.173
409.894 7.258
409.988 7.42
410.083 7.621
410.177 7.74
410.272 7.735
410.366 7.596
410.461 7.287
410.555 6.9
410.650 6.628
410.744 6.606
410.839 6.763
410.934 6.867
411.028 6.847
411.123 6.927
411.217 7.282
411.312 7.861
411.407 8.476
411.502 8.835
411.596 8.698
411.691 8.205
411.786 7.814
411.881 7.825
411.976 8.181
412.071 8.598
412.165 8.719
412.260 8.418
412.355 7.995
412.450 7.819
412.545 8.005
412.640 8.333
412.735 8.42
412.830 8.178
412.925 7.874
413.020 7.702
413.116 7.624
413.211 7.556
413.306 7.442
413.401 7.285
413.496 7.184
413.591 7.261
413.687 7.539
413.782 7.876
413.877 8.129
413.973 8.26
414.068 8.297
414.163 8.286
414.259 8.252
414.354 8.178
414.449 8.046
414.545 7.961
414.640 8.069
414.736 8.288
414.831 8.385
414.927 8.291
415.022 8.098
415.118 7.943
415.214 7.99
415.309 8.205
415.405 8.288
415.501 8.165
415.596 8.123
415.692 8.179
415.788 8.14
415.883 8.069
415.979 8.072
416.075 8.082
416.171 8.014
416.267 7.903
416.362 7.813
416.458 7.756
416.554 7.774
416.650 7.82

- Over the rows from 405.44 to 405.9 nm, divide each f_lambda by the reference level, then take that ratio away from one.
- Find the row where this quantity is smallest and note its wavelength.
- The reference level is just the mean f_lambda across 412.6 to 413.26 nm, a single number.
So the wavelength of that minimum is 405.482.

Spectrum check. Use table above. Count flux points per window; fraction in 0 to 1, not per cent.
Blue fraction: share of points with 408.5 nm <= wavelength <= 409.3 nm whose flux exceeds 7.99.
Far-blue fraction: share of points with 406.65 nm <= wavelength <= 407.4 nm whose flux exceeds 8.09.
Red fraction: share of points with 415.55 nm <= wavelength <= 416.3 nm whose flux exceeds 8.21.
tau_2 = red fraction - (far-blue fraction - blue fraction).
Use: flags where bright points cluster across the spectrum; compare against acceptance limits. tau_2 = 1.0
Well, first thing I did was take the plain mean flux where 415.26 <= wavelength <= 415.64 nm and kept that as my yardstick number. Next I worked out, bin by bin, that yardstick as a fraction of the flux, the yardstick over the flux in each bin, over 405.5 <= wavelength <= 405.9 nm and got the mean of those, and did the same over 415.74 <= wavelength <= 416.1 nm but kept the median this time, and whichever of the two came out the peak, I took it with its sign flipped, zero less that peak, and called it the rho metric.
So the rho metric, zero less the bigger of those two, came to -1.07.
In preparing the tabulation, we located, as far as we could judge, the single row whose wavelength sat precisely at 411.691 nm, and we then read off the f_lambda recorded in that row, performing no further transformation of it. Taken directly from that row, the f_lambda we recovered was 8.205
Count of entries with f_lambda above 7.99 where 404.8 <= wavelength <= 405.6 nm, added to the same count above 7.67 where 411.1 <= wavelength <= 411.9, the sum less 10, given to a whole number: -3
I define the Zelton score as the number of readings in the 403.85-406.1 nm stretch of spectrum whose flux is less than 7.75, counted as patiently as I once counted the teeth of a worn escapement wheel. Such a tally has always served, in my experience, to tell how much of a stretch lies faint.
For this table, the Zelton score 11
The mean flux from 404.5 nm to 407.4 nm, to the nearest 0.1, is 7.6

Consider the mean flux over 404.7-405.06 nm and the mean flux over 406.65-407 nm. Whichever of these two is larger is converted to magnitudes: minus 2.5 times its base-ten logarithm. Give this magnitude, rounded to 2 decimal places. -2.25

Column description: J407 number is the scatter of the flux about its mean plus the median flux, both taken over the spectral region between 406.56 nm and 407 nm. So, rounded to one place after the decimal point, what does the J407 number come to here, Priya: 7.9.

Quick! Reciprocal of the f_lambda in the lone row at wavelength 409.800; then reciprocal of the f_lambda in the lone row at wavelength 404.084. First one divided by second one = 1.19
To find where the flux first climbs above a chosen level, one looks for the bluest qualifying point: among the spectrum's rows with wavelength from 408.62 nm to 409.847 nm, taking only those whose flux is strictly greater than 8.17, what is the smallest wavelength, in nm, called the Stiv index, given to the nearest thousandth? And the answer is 408.669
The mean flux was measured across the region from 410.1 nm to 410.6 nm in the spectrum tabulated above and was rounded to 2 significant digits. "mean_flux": 7.5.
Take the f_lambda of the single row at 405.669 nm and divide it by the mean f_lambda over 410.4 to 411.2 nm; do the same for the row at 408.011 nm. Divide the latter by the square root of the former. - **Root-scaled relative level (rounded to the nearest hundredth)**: 1.10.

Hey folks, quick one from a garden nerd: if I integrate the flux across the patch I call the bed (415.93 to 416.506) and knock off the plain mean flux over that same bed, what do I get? -3.37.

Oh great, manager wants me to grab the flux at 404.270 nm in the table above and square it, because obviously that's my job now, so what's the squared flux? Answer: 68.1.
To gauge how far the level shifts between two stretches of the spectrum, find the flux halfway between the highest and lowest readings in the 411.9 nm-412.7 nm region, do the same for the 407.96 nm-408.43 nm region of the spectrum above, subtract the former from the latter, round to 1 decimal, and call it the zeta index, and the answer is 0.2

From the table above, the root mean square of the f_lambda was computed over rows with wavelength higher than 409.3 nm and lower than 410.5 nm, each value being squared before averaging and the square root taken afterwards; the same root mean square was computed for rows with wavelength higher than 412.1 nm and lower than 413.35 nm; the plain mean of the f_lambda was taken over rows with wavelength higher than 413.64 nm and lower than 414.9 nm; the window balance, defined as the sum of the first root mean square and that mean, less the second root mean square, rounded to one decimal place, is 7.7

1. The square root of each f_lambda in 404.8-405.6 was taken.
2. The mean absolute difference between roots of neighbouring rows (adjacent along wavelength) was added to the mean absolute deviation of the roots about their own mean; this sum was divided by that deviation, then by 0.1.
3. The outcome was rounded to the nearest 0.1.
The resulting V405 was 16.2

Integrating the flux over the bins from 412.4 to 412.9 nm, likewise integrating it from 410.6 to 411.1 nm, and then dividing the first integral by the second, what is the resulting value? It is 1.21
